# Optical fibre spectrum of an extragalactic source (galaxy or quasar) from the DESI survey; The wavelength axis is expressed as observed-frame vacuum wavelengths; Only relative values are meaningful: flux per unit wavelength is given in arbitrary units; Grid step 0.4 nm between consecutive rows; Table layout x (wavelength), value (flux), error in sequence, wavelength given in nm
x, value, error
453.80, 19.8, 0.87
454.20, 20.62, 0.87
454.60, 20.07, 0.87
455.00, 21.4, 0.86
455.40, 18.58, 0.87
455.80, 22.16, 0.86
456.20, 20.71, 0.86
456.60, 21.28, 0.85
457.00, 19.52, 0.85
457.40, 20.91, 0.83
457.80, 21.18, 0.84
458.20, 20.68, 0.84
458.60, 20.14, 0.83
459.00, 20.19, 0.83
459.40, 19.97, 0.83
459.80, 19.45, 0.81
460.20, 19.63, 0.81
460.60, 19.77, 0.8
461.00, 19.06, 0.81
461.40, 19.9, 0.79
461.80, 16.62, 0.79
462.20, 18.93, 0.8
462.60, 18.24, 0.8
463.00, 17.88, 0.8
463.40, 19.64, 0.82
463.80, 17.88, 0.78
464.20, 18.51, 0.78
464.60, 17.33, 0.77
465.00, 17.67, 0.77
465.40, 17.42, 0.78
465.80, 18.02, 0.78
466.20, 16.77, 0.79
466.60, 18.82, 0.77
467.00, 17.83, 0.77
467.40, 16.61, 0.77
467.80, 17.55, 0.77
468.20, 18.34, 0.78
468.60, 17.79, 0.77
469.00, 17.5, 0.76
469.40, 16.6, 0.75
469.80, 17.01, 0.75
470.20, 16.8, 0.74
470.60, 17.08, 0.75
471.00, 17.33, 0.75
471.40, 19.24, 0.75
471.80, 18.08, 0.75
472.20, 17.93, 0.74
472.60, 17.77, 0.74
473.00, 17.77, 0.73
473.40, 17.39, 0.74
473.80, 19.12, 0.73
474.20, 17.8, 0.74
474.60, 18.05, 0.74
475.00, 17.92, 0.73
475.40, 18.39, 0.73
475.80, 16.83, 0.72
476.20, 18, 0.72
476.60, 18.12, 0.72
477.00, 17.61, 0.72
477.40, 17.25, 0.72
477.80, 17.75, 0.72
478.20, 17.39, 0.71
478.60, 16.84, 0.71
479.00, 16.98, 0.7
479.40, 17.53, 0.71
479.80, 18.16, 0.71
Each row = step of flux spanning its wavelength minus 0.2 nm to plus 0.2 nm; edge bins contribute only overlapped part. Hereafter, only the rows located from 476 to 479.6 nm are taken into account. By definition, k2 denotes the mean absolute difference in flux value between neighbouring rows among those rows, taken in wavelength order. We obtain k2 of 0.4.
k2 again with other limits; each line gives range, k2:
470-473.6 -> 0.5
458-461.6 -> 0.4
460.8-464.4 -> 1.5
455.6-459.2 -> 0.8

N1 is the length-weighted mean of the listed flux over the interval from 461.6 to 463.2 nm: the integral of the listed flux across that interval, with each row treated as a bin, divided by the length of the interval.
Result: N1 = 17.9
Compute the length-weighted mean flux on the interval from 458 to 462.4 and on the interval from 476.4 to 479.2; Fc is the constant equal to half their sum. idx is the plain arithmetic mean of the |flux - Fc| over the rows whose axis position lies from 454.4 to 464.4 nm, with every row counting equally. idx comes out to 1.49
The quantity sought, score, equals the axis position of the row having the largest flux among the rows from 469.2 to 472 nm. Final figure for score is 471.40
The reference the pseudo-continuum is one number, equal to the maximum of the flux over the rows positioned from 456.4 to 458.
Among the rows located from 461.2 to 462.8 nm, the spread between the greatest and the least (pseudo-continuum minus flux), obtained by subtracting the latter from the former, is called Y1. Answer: 3.3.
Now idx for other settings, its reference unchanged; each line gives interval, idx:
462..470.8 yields 0.91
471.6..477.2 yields 0.64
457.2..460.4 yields 1.82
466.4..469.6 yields 0.91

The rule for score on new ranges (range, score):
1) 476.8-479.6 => 477.80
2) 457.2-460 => 457.80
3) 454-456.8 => 455.80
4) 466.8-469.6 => 468.20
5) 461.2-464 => 461.40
